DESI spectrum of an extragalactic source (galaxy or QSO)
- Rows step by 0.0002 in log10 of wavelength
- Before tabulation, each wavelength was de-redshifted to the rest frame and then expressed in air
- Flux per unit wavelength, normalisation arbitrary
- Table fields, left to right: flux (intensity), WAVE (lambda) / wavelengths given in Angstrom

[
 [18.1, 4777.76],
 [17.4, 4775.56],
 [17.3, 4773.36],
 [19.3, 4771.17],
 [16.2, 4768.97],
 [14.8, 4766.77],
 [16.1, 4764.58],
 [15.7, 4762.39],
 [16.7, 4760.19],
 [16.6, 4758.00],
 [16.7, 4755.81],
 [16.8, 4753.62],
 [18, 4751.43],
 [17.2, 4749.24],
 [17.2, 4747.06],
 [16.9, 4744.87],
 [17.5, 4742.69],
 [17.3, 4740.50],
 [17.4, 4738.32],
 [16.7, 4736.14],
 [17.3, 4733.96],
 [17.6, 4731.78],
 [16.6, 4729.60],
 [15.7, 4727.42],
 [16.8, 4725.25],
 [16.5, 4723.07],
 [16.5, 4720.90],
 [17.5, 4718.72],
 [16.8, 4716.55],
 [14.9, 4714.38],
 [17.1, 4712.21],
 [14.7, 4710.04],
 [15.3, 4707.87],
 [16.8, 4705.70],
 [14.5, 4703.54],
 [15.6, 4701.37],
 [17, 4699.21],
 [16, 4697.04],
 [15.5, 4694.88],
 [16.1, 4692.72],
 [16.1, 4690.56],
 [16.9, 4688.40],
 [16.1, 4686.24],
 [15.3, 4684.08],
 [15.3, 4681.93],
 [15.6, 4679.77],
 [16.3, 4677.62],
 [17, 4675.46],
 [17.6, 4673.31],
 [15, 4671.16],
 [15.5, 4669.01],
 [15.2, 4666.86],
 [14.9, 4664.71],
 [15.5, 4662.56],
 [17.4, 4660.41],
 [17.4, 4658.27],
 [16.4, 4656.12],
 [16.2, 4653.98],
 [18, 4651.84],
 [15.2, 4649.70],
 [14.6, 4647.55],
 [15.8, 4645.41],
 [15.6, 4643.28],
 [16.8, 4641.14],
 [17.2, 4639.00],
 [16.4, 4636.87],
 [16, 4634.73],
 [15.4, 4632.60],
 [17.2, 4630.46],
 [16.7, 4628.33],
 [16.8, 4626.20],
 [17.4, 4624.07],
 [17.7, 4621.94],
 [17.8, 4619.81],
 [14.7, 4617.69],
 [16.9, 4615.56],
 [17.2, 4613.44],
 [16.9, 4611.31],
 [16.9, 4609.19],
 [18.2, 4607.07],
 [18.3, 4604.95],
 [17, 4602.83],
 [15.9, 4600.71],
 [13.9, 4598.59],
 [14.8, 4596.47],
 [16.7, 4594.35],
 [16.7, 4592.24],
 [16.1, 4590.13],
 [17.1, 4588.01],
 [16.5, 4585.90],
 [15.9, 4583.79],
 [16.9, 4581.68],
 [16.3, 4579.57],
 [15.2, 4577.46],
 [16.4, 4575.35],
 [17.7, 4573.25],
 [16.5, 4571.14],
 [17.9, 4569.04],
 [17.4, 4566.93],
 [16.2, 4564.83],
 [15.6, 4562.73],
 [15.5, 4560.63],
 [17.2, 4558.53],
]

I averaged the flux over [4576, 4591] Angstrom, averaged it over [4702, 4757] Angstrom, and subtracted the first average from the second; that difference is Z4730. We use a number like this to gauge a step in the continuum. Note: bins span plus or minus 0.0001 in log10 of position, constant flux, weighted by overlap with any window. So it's 0.4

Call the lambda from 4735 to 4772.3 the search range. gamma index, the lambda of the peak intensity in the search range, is 4771.17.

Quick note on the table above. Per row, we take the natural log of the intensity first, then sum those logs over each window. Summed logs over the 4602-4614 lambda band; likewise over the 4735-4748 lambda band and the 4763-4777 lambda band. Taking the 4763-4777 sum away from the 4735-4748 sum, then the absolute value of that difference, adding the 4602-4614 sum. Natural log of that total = 2.85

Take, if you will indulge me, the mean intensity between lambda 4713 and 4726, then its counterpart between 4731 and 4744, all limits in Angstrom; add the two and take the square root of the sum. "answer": 5.81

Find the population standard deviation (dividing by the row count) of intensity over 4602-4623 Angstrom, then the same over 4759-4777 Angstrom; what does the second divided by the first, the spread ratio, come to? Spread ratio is 1.31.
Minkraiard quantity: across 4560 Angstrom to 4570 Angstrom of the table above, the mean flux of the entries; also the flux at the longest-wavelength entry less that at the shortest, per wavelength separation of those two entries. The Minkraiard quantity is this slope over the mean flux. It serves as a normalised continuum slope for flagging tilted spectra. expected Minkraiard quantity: 0.017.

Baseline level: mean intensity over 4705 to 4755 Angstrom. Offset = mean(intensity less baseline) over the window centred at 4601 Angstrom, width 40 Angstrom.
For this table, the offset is -0.2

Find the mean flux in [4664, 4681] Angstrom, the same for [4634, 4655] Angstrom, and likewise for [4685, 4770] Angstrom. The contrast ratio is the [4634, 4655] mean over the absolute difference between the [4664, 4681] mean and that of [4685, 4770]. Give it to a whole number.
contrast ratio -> 29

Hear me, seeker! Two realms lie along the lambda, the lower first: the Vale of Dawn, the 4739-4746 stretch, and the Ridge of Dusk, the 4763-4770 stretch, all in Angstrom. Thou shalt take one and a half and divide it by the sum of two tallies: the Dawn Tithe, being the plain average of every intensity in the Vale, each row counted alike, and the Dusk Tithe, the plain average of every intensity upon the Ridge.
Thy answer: 0.0455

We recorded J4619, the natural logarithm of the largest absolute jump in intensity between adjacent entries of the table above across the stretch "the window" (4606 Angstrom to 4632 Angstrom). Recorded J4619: 1.1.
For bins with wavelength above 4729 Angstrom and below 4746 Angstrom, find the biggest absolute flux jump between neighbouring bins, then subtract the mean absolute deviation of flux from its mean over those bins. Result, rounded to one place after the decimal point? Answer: 0.7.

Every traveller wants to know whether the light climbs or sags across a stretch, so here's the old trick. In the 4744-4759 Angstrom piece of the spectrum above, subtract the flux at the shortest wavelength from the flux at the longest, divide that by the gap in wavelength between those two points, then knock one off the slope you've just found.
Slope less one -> -1.02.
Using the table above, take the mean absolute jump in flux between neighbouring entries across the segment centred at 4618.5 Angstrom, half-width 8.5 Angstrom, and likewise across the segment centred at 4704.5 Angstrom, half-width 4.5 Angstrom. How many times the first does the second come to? 1.7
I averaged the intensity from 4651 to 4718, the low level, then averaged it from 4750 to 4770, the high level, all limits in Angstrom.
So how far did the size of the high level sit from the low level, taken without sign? 0.34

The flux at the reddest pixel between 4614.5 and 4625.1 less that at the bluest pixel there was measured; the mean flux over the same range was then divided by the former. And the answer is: 33.8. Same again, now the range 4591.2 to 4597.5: -8.5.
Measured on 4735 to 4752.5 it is 13.3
